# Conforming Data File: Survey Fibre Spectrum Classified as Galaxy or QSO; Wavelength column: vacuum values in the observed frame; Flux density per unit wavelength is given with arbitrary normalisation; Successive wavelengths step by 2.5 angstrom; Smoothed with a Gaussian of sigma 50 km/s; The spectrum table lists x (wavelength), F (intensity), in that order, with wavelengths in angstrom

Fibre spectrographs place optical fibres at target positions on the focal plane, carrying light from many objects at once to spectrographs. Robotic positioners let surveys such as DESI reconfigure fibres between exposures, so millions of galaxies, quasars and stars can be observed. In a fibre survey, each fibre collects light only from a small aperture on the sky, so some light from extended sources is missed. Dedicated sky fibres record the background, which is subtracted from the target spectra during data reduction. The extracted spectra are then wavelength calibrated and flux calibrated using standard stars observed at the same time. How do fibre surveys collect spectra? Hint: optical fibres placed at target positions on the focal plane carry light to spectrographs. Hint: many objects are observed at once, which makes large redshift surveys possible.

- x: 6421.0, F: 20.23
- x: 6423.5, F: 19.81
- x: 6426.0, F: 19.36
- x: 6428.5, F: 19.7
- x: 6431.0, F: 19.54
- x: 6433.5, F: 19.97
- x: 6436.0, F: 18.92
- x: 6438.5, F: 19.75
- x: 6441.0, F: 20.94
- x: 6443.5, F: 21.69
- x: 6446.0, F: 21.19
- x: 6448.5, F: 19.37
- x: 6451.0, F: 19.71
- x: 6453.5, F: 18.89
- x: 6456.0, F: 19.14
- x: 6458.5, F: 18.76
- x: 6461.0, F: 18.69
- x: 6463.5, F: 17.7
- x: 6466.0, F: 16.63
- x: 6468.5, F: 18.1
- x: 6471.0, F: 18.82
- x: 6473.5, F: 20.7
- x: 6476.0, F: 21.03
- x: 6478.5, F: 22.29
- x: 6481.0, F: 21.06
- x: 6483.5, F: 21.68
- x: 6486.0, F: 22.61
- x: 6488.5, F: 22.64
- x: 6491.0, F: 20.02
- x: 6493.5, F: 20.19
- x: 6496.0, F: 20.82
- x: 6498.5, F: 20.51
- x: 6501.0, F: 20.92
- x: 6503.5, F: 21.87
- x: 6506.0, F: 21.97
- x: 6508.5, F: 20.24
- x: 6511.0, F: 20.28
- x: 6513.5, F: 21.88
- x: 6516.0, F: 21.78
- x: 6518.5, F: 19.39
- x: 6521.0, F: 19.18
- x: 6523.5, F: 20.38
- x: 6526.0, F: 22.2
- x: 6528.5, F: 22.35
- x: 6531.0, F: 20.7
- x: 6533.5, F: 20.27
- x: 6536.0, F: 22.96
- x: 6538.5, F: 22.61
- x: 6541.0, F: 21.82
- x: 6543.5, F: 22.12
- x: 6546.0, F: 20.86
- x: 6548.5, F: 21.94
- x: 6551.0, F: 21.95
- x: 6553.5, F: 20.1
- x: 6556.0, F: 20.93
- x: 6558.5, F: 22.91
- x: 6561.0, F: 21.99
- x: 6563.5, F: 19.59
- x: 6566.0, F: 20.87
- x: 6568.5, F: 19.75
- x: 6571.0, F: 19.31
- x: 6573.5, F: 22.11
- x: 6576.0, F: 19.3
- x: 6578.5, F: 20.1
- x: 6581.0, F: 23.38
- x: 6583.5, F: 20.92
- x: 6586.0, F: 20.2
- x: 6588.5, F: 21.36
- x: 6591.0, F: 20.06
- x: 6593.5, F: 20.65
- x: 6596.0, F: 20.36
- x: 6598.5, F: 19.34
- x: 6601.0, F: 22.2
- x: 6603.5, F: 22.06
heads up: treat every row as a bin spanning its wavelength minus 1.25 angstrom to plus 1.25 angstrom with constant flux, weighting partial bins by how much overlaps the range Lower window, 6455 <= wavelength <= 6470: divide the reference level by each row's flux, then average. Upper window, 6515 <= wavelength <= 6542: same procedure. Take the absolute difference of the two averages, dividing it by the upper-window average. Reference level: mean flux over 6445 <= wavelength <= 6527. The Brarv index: 0.17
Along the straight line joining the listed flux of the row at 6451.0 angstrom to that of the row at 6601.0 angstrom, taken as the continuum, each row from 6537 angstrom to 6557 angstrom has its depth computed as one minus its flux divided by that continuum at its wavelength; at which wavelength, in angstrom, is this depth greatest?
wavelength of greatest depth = 6553.5 angstrom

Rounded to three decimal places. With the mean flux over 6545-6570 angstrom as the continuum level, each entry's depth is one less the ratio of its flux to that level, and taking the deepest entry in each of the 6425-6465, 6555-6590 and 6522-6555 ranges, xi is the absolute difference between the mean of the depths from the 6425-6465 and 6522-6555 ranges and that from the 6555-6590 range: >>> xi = 0.019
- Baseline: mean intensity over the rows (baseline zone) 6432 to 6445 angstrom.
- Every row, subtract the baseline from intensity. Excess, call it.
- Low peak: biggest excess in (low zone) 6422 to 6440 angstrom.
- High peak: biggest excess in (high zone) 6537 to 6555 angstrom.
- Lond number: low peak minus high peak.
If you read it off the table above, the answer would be -2.6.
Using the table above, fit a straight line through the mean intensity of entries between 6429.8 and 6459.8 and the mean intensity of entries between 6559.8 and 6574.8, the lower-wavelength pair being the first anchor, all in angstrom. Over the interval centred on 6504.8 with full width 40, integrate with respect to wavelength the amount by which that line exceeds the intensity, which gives -29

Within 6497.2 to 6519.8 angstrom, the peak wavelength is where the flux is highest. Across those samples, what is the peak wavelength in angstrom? 6506.0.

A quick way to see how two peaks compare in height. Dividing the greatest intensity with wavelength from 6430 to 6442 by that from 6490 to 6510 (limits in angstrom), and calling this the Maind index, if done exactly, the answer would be 0.95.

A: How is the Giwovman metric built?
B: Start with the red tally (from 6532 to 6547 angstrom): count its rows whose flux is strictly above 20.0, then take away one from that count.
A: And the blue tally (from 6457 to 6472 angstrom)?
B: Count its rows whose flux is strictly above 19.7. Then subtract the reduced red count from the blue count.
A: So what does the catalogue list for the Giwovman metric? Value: -5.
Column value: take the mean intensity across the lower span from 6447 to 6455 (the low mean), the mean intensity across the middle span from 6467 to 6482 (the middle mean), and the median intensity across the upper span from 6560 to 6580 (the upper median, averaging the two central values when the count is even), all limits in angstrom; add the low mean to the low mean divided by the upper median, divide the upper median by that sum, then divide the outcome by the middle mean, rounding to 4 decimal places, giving 0.0483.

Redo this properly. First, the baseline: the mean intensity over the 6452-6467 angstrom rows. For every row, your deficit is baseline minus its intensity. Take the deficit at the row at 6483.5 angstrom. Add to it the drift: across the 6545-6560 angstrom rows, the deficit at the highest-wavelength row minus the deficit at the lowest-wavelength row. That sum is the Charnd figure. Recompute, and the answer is -5.4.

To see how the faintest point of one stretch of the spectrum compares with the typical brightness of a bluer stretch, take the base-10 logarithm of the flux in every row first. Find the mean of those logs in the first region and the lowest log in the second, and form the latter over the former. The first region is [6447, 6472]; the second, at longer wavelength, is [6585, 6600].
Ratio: 1.01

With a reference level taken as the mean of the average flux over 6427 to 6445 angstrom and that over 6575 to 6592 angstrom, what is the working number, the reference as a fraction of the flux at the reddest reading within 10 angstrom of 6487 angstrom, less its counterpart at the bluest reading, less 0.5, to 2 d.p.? -0.44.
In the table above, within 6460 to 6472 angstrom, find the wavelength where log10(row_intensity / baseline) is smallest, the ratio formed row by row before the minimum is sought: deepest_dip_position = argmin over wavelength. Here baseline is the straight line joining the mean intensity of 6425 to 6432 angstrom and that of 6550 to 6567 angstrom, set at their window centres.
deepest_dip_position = 6466.0 angstrom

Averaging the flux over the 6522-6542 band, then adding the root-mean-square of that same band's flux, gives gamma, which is 43.3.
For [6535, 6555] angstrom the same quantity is 43.6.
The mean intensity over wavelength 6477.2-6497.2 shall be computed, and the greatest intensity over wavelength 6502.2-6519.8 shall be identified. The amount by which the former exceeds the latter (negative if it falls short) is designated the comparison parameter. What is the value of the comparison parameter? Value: -0.6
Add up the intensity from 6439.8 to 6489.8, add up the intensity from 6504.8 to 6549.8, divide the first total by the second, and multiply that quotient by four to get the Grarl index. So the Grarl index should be 4.2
